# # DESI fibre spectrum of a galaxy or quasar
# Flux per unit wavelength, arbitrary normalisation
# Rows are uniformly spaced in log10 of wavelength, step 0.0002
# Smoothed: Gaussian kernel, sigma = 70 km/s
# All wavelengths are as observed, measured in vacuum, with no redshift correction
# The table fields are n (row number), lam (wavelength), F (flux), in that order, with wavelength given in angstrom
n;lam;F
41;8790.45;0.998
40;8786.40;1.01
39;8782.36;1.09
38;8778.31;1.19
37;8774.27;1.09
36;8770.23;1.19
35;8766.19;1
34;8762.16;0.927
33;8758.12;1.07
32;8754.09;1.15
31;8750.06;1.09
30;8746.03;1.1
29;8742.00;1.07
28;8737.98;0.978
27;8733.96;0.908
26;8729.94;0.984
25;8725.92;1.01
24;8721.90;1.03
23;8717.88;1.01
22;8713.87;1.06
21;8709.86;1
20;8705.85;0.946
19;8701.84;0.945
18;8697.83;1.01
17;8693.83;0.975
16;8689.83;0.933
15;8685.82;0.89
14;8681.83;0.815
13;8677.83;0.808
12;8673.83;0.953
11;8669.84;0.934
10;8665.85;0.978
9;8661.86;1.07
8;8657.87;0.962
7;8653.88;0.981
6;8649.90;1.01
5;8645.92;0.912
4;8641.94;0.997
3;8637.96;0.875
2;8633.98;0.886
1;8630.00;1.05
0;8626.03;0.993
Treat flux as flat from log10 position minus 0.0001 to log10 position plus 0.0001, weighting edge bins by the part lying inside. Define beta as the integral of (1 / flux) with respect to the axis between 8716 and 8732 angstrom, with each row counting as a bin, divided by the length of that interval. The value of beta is 0.99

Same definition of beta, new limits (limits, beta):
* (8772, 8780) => 0.88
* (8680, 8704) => 1.08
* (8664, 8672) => 1.05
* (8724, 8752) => 0.98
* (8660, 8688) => 1.10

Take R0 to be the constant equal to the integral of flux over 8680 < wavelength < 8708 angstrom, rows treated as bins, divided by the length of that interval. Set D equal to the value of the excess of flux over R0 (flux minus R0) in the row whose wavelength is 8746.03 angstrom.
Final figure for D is 0.17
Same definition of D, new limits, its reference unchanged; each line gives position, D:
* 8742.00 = 0.14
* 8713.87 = 0.13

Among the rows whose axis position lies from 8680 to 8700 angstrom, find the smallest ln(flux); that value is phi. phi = -0.20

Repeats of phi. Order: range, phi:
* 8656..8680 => -0.21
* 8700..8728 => -0.06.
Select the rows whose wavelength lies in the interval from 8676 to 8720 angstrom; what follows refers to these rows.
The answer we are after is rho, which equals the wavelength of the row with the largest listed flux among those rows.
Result 8713.87 angstrom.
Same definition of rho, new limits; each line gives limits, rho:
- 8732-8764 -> 8754.09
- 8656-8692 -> 8661.86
